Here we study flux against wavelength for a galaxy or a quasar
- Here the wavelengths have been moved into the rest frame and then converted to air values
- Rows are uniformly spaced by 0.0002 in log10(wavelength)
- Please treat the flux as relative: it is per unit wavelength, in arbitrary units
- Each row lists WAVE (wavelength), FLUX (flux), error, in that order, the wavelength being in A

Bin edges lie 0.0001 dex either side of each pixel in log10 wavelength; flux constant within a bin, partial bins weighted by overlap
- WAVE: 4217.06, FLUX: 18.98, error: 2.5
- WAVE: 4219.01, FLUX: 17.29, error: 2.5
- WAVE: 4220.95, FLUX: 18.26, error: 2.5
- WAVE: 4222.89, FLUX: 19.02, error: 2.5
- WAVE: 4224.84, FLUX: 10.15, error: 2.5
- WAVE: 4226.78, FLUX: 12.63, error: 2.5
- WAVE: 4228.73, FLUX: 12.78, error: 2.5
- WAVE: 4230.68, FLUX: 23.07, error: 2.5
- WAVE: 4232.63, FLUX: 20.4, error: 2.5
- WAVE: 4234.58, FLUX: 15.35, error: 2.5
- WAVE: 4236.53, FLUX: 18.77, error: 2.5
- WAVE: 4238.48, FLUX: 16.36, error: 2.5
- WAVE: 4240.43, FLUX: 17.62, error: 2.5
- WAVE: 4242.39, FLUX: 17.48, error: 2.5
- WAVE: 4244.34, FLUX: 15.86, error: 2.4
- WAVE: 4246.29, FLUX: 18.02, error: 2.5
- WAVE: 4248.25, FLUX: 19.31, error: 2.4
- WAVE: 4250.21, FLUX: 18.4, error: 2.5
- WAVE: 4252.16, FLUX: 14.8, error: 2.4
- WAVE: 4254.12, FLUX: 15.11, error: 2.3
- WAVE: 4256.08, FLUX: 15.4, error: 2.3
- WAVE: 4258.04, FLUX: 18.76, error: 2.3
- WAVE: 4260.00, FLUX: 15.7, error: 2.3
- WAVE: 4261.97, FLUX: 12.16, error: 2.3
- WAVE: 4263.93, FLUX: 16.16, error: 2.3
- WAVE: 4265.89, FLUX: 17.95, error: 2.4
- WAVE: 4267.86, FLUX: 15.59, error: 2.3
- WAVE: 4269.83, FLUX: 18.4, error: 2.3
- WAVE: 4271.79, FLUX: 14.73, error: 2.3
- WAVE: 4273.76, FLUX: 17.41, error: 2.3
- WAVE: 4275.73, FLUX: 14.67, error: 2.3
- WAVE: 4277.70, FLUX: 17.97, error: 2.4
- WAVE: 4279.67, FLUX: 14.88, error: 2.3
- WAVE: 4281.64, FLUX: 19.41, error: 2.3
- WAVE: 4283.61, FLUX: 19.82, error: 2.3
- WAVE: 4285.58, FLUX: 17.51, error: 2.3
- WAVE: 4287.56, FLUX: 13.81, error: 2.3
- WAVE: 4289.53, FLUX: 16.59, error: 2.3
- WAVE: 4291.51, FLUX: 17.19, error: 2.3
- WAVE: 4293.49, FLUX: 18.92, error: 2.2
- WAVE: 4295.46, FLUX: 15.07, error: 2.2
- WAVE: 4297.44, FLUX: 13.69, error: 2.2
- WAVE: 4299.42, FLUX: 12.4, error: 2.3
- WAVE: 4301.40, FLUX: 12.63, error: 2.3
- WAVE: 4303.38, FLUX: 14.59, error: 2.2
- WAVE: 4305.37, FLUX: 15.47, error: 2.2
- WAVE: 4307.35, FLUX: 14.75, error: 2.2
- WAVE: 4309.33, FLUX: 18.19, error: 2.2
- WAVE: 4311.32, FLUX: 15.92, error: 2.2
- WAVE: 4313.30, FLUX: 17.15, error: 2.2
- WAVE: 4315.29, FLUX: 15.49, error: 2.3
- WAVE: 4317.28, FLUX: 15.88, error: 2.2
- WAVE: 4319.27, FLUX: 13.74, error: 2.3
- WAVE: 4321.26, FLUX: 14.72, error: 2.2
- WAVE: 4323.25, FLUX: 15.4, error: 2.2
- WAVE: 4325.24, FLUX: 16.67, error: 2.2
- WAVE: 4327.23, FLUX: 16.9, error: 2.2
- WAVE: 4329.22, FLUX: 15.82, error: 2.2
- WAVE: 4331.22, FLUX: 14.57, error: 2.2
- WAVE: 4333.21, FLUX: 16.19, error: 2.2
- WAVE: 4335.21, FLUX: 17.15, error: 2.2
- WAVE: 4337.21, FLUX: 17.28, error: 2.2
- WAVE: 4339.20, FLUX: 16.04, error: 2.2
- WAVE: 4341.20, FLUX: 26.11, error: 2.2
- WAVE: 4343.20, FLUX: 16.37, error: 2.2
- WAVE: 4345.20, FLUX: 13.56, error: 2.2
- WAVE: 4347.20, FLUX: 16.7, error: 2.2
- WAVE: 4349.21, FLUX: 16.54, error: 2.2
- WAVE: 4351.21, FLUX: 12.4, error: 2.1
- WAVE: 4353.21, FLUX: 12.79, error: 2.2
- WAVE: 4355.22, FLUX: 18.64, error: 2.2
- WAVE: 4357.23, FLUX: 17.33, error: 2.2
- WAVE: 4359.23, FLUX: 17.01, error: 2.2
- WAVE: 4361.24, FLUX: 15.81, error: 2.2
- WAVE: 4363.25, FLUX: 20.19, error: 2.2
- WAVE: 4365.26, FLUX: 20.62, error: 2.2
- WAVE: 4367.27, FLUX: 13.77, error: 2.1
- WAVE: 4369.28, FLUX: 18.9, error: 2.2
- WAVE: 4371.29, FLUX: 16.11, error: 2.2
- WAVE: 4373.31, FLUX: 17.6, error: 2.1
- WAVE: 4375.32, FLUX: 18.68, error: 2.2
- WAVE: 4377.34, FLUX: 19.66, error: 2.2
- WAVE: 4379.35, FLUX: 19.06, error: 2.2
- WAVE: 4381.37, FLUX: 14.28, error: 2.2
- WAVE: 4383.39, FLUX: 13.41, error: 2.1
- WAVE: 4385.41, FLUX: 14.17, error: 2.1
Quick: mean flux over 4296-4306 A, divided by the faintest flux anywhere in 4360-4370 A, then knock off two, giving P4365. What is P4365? -1.00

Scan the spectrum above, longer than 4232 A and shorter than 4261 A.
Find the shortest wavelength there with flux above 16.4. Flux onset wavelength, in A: 4232.63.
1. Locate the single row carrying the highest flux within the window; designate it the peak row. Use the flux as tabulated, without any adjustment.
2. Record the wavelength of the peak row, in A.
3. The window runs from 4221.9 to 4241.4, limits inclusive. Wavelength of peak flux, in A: 4230.68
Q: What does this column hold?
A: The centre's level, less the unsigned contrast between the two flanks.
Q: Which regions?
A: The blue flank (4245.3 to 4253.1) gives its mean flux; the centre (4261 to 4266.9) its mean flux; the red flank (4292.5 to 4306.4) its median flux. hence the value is 12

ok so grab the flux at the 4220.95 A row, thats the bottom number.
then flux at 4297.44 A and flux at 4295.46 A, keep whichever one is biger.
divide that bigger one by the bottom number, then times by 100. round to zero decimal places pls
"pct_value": 83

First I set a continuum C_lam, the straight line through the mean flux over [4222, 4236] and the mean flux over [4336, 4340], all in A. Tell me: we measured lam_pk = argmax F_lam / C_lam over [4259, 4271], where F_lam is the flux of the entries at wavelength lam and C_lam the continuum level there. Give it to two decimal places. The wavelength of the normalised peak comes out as 4269.83 A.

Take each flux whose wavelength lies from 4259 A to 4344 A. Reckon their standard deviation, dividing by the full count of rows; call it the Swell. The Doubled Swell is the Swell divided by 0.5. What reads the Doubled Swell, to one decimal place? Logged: 4.7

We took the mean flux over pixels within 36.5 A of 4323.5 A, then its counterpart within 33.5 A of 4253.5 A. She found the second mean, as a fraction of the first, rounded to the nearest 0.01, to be 1.05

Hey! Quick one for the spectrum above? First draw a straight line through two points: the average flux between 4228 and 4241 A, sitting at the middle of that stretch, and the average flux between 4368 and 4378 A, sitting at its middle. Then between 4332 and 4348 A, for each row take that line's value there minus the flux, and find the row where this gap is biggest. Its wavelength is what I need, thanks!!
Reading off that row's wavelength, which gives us 4345.20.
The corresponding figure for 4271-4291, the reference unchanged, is 4287.56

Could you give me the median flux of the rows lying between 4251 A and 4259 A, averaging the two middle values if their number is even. 15.3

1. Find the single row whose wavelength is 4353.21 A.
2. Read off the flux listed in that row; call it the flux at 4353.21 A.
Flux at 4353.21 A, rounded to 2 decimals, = 12.79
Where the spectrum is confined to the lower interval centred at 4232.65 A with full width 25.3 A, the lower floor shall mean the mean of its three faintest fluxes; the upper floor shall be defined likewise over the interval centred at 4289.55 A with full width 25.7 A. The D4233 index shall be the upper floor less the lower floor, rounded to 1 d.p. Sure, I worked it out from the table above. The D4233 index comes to 1.1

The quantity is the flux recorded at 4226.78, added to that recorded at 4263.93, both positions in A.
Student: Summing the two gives 28.8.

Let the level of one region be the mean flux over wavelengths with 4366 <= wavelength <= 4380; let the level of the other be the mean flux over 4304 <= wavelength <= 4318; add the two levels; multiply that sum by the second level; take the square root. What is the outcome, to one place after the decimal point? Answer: 23.3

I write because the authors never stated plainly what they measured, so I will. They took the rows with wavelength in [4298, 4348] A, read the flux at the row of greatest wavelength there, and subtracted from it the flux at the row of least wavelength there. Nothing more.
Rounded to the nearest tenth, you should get 4.3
